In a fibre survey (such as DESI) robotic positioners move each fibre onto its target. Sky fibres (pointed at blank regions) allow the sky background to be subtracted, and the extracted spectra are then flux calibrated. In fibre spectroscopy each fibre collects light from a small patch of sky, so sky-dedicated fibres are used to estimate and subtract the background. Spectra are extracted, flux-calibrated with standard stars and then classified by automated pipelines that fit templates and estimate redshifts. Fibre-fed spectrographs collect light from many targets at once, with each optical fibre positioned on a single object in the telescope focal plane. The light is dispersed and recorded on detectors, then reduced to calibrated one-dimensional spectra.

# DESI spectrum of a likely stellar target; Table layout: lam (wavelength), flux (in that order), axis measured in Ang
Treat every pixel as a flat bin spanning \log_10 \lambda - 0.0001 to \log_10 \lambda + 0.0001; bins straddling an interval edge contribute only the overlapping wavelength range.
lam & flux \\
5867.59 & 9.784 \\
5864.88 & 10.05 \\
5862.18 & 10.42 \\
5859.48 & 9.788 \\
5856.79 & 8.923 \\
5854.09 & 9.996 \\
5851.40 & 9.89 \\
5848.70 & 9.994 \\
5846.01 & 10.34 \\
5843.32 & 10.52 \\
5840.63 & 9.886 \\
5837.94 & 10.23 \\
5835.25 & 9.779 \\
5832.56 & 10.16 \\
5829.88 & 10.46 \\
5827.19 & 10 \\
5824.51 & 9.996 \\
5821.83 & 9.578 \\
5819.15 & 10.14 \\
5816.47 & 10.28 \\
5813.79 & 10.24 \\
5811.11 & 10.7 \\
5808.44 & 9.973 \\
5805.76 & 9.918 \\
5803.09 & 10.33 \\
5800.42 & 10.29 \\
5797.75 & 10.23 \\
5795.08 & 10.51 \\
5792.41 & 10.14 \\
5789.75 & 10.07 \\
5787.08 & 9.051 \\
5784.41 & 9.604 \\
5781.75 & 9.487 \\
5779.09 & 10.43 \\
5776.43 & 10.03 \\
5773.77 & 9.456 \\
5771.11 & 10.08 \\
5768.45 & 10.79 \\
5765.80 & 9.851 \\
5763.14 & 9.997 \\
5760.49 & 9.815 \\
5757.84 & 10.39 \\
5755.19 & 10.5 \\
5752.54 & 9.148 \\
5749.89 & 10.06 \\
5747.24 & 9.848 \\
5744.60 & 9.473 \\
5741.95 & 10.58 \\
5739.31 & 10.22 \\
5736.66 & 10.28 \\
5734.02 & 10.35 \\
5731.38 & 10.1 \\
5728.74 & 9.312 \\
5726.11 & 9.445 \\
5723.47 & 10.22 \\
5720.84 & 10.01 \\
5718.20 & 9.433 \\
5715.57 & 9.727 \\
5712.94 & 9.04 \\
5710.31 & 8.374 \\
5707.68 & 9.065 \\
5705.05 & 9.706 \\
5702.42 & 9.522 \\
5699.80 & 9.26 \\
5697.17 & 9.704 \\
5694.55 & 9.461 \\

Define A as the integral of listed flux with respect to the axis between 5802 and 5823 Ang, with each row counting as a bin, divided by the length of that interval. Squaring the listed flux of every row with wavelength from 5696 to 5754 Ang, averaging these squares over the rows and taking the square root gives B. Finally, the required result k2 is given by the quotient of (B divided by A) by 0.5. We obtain 1.91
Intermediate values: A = 10.1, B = 9.7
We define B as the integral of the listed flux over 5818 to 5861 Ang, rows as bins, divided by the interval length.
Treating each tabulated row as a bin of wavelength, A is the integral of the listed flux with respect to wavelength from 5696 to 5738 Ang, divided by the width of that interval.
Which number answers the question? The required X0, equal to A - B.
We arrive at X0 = -0.39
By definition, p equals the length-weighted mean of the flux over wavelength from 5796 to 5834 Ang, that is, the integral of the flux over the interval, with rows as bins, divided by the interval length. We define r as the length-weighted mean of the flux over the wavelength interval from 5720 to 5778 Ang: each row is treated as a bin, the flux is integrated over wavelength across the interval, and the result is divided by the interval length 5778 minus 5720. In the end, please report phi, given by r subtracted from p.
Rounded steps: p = 10.2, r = 10.0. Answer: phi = 0.2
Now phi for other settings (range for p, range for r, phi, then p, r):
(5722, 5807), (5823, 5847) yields -0.1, 10.0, 10.1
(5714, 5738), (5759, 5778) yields -0.1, 9.9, 10.0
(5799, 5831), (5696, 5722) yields 0.8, 10.2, 9.4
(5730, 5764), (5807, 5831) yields -0.1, 10.1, 10.1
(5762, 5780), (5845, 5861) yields 0.3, 10.1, 9.8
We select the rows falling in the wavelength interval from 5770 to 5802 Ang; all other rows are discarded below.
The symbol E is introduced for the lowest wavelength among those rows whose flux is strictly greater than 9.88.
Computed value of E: 5771.11 Ang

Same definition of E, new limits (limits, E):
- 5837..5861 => 5837.94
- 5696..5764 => 5720.84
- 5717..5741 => 5720.84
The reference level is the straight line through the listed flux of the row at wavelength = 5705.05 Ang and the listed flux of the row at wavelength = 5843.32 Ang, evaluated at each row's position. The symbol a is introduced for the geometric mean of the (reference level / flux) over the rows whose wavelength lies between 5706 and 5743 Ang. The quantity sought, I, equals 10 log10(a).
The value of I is 0.05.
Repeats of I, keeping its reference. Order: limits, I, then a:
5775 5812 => 0.08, 1.02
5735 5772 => -0.03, 0.99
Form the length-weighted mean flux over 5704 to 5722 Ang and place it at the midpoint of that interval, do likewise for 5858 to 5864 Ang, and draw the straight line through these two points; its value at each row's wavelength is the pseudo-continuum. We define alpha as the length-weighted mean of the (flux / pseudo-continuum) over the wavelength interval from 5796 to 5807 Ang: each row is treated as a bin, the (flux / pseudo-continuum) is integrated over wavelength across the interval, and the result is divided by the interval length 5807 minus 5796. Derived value 1.04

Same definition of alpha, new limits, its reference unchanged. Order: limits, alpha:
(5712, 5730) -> 1.03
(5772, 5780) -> 1.03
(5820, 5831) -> 1.01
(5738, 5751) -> 1.06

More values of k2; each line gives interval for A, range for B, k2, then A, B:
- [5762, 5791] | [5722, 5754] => 2.01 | 9.9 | 9.9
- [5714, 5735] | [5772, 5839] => 2.05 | 9.8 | 10.1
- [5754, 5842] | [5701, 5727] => 1.88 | 10.1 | 9.5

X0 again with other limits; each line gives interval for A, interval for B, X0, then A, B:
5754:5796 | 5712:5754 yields 0.17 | 10.0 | 9.8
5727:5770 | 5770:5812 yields 0.03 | 10.0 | 10.0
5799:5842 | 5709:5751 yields 0.34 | 10.1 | 9.8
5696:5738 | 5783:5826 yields -0.47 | 9.6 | 10.1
